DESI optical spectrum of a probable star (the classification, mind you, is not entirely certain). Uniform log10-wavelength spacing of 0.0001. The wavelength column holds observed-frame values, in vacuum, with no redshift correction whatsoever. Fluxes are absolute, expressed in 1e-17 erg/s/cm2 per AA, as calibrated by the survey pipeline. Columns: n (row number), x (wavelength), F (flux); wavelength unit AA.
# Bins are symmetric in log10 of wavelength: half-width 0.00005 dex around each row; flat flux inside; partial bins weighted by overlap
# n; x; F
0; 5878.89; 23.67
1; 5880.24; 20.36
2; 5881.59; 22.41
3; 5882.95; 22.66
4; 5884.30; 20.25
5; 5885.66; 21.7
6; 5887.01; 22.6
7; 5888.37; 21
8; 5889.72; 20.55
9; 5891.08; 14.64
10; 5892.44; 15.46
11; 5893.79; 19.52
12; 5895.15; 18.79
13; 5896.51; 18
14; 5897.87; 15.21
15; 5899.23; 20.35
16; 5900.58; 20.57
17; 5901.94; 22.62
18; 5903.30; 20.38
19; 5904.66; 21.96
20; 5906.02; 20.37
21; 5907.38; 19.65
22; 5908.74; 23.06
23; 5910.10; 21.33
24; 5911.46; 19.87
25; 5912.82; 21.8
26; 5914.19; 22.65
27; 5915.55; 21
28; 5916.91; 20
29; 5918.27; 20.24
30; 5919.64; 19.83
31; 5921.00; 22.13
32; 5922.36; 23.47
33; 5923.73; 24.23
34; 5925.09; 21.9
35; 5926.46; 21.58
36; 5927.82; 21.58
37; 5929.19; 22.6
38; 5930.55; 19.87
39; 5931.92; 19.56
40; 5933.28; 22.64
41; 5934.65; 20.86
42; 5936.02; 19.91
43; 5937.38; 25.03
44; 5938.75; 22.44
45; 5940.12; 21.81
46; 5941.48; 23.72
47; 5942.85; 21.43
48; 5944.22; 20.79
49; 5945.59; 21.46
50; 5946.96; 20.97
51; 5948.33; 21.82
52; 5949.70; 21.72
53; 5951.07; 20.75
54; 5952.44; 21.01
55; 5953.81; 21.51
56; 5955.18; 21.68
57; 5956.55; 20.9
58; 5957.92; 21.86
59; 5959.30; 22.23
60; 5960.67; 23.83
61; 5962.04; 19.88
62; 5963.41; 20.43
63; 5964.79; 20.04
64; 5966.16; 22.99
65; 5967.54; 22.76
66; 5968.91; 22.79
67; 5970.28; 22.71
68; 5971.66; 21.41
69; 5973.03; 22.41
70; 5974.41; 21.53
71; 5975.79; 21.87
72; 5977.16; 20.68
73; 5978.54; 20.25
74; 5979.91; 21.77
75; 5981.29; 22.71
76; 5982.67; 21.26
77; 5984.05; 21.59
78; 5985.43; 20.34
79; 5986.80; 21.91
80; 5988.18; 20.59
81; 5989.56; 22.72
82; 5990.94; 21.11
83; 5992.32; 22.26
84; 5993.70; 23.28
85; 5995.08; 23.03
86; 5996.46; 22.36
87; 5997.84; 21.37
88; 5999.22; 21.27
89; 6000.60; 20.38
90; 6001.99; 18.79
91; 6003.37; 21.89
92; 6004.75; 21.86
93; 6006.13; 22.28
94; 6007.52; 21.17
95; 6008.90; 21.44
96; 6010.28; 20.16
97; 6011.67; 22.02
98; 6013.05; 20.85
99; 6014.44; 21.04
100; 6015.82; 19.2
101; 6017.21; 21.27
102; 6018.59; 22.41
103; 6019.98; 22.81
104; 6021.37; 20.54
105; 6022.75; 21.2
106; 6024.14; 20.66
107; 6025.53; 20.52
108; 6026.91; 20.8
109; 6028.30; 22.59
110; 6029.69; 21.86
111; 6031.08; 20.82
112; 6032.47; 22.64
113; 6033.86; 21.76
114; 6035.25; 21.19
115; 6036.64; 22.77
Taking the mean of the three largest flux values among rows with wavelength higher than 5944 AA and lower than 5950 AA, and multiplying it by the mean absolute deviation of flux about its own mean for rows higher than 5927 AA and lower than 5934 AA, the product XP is 27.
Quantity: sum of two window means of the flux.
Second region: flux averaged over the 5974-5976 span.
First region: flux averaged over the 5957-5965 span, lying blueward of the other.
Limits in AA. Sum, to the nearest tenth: 43.1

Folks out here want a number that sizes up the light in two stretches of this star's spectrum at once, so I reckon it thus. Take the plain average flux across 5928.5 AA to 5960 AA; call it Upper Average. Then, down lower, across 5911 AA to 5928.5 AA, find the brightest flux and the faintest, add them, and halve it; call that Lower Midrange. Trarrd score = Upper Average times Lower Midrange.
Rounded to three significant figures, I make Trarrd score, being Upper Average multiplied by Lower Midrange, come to 476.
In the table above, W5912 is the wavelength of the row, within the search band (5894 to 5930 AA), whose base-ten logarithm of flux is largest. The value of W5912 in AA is 5923.73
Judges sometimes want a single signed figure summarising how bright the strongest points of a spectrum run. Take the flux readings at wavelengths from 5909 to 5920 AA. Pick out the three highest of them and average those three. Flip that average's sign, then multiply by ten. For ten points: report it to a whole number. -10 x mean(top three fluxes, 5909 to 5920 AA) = -219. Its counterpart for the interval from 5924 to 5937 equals -224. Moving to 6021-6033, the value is -224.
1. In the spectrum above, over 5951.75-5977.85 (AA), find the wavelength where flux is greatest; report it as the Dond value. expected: 5960.67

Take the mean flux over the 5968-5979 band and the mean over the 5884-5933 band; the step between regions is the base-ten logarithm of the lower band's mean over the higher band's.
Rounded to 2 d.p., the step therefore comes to -0.02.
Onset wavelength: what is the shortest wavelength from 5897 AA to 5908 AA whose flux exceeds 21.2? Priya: 5901.94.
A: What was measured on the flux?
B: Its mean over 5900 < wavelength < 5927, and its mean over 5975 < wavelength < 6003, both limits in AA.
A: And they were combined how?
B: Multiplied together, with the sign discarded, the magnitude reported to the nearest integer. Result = 460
